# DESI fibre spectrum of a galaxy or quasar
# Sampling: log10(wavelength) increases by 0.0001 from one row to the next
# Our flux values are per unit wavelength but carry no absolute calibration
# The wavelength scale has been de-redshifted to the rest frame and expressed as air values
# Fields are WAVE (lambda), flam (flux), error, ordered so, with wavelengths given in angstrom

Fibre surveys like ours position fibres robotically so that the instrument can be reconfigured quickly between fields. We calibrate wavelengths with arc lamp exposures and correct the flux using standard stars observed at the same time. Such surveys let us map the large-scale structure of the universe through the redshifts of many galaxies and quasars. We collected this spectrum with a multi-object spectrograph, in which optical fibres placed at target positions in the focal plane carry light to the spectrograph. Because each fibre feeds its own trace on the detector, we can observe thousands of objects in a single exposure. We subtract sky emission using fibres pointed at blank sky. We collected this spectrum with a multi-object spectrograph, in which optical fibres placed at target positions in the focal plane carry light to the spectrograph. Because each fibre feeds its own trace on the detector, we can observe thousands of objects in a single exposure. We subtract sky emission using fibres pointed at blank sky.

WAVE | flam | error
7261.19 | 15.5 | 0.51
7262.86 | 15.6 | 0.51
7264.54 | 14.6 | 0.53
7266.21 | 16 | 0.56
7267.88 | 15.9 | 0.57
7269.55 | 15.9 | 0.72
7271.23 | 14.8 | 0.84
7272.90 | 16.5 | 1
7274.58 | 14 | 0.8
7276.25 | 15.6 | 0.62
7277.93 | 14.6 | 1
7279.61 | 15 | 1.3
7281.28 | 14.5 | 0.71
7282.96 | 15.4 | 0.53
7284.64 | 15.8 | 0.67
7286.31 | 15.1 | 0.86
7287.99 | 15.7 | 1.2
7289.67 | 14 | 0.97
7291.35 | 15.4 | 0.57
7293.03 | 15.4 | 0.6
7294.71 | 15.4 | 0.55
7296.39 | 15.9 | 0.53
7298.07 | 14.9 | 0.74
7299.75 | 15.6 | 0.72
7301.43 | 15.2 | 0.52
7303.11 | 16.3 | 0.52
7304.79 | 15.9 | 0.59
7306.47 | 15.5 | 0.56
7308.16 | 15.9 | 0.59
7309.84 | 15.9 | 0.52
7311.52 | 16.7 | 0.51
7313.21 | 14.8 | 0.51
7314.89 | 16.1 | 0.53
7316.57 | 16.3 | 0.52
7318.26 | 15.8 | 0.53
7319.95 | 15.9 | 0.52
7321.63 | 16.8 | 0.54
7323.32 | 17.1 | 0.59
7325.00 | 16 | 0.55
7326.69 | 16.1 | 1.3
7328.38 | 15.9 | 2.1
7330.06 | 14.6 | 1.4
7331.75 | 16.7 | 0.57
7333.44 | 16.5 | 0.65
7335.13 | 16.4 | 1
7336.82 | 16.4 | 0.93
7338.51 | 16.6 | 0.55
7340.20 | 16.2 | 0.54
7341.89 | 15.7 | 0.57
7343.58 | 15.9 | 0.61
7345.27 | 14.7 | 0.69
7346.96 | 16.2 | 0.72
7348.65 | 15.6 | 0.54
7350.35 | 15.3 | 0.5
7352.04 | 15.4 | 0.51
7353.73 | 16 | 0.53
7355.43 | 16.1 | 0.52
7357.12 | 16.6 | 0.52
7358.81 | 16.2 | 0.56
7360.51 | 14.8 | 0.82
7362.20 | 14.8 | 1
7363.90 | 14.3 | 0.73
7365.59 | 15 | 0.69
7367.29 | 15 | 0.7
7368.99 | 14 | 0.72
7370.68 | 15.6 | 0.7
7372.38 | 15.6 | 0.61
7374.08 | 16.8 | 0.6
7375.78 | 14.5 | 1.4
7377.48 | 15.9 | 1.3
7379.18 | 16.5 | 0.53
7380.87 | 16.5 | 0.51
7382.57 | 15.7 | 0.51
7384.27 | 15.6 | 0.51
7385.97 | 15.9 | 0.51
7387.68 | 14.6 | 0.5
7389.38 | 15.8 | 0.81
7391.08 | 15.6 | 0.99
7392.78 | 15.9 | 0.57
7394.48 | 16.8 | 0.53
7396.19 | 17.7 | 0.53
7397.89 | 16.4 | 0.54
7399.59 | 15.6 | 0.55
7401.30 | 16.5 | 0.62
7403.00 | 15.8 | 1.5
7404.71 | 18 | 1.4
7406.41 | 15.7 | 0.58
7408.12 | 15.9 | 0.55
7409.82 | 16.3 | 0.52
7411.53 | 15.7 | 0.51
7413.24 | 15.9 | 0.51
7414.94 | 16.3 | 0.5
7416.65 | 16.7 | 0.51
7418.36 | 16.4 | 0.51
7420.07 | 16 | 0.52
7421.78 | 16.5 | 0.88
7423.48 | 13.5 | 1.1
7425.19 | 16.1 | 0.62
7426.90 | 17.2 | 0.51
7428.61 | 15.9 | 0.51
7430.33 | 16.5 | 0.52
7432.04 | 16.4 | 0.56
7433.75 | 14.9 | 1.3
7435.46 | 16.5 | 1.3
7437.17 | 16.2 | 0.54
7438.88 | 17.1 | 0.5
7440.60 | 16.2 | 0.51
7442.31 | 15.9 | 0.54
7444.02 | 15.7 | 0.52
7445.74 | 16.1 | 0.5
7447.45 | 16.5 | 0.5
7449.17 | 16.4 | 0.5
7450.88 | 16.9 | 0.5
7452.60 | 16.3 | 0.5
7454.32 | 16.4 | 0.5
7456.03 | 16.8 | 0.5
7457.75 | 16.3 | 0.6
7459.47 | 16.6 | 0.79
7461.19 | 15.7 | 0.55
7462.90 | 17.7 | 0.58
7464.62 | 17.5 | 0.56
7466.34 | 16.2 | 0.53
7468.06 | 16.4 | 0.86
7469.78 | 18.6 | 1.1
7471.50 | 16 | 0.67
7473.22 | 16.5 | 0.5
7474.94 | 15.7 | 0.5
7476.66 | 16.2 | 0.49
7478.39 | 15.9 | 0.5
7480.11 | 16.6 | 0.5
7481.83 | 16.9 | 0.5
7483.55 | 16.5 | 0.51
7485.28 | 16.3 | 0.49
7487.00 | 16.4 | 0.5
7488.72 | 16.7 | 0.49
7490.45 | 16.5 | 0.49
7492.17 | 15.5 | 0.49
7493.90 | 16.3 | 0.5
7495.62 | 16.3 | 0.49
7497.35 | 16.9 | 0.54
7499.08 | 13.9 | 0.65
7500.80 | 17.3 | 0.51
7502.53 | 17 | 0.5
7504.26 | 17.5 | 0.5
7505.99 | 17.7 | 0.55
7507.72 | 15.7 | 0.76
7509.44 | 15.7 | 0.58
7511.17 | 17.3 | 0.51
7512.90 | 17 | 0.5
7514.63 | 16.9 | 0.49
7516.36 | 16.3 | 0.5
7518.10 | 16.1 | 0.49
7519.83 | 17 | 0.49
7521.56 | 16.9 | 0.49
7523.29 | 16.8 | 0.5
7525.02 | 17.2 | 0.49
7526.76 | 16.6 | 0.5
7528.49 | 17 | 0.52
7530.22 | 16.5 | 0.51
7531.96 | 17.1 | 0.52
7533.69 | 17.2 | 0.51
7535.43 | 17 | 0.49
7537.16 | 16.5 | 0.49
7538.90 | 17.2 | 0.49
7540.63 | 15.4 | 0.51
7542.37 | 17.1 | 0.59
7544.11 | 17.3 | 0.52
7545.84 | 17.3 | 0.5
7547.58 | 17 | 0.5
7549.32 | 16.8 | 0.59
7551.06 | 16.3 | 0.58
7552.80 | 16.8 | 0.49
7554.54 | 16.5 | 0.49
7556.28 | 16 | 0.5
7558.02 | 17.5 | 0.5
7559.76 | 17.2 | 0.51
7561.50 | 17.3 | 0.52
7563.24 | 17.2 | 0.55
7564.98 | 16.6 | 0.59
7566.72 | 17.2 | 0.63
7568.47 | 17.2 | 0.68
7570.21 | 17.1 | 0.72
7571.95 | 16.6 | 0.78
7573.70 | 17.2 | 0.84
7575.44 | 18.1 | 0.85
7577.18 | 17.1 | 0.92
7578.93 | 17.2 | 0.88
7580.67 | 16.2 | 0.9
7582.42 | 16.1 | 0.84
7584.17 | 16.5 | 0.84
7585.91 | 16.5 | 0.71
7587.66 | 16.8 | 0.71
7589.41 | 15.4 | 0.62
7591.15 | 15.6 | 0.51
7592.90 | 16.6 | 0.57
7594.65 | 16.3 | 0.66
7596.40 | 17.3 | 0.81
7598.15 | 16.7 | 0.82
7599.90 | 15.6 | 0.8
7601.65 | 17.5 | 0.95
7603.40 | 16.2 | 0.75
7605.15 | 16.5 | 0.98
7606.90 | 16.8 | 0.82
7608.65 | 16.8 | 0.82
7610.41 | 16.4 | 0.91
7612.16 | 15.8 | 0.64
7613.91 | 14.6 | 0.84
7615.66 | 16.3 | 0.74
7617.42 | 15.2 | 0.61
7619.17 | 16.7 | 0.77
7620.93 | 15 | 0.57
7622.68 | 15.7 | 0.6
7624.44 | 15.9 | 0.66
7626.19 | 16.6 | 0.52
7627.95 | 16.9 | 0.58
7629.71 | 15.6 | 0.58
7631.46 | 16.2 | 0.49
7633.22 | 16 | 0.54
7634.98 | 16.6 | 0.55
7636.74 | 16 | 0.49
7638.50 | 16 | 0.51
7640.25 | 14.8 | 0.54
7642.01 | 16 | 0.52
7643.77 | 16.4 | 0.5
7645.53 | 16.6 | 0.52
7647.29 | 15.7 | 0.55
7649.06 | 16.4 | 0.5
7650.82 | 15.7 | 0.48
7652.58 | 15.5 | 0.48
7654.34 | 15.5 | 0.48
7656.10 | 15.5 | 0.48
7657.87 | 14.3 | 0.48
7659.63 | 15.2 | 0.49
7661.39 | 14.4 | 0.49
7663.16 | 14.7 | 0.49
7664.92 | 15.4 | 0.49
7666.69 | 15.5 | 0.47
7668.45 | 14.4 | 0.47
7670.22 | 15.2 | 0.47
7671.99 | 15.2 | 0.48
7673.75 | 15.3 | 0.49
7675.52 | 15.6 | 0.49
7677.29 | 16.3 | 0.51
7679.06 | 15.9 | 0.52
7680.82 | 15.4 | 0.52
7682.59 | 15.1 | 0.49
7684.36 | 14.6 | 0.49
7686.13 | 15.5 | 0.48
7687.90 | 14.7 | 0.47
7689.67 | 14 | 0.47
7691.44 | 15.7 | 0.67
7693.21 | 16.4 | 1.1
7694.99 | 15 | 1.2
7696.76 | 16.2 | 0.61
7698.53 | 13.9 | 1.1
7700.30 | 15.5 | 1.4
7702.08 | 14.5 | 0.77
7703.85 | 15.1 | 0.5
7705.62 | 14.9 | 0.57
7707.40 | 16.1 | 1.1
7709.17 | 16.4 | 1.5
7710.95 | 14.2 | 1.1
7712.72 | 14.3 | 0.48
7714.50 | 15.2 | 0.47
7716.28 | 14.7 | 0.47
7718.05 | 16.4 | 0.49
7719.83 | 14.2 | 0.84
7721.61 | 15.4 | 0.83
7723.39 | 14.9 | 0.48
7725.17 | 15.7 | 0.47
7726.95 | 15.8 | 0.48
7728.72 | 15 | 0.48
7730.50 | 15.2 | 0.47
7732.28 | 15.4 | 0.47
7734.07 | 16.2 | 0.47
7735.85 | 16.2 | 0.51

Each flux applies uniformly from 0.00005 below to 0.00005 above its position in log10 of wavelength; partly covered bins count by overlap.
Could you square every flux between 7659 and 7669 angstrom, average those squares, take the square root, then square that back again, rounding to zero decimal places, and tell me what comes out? 223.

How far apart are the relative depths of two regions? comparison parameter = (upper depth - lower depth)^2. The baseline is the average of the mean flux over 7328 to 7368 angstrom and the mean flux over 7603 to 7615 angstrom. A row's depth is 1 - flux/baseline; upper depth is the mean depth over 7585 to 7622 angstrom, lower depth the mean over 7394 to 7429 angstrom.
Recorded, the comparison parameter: 0.0000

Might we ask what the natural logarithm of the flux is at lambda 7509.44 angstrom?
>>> 2.75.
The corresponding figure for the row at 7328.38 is 2.77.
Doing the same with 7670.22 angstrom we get 2.72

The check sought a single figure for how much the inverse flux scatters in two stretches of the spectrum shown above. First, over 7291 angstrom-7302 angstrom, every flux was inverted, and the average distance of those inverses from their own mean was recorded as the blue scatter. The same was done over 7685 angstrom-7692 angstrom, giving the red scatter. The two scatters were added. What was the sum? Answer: 0.0037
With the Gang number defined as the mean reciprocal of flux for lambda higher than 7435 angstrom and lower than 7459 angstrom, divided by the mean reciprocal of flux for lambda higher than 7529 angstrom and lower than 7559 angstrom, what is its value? 1.02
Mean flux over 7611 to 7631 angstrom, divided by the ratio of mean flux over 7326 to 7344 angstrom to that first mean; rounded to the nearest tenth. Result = 15.6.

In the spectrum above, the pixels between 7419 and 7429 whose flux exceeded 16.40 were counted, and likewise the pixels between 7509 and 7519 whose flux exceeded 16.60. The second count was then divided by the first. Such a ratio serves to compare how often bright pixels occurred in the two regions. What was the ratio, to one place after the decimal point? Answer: 1.5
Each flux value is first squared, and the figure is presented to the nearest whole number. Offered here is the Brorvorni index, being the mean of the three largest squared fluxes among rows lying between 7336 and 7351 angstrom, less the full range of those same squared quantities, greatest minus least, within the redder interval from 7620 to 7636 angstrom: 208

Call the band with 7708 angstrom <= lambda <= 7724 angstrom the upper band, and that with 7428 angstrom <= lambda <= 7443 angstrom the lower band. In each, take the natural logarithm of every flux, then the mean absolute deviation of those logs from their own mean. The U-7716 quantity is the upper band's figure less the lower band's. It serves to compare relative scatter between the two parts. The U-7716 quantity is 0.020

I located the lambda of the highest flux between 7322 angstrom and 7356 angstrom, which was 7323.32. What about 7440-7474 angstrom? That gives 7469.78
